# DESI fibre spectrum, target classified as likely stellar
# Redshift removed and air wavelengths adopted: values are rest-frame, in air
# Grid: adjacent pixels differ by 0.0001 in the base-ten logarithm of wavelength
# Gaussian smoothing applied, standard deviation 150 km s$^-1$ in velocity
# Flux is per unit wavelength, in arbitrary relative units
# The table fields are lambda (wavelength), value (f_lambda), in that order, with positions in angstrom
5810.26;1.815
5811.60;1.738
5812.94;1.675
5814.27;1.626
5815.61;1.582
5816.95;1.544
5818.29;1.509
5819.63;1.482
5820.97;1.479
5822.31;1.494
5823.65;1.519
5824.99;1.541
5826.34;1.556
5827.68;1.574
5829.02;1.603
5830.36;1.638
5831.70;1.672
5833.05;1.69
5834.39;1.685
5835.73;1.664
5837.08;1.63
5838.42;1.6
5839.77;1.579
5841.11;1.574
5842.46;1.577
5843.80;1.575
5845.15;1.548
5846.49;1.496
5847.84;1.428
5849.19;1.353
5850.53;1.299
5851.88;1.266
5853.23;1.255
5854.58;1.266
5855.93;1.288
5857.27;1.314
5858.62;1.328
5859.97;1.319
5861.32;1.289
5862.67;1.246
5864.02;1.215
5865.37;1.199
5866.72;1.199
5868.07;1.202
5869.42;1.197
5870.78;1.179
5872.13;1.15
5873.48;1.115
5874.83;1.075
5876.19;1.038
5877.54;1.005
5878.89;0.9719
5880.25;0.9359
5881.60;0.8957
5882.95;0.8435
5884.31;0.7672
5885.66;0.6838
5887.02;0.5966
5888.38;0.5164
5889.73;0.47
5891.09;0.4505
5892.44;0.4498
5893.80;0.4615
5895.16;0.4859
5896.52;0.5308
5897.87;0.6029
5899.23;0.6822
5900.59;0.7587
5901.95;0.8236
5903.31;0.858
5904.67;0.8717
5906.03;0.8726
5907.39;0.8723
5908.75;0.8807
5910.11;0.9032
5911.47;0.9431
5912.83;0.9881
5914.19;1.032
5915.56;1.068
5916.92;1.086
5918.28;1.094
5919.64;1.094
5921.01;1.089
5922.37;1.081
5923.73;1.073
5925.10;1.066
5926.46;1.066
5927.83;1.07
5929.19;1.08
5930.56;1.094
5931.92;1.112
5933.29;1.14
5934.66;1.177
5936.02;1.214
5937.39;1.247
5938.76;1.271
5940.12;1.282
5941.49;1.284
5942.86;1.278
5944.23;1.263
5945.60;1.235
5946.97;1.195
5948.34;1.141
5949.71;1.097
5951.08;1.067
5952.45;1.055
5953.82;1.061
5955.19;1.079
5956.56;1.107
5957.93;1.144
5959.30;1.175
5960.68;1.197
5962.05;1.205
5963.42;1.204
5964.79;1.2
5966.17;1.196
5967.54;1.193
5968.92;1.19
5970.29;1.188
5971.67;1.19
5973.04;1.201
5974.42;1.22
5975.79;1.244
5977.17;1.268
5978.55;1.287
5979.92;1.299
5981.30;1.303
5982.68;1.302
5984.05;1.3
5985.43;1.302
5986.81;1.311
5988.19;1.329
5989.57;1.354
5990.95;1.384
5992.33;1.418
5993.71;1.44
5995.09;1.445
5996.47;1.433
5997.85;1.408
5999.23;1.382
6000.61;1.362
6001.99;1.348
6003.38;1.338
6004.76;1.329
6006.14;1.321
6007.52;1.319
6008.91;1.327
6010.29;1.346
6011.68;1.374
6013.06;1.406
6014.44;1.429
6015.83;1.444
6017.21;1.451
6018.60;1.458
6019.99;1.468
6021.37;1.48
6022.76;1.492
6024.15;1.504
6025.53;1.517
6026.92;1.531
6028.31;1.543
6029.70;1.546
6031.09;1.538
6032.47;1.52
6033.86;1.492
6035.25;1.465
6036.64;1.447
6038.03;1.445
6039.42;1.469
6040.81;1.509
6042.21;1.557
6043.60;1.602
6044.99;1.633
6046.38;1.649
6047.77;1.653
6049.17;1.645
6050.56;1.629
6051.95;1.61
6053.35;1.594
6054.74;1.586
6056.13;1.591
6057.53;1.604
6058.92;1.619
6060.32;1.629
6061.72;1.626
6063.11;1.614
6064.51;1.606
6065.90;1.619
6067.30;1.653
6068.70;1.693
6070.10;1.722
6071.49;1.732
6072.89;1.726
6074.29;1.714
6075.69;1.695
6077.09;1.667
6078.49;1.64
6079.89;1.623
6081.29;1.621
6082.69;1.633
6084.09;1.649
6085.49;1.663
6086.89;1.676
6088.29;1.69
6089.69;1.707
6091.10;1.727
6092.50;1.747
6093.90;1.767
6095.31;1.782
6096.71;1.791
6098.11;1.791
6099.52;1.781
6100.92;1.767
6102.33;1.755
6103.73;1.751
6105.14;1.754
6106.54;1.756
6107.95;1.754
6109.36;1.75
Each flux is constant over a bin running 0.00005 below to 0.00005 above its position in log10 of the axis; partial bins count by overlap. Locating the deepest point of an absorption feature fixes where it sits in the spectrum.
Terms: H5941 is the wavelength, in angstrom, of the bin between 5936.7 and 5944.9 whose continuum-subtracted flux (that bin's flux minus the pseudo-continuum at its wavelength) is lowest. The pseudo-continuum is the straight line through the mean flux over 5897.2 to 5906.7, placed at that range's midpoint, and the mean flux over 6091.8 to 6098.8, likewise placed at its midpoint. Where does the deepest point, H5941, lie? 5944.23 angstrom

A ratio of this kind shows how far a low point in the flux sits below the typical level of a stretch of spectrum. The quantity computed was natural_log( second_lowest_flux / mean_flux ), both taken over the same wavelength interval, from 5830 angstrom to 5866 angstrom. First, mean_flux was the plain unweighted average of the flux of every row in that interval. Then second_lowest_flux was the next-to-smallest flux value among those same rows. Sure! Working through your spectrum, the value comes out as -0.17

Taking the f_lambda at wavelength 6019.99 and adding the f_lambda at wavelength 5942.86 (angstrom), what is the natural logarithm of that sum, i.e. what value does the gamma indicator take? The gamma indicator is 1.01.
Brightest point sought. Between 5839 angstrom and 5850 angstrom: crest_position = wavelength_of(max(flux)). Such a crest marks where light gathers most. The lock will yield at 5839.77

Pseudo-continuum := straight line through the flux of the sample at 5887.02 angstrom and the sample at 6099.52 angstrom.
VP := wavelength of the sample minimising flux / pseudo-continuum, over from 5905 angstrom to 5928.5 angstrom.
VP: 5908.75 angstrom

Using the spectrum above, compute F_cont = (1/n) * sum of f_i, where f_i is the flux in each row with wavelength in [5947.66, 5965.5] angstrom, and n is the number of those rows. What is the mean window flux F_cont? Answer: 1.1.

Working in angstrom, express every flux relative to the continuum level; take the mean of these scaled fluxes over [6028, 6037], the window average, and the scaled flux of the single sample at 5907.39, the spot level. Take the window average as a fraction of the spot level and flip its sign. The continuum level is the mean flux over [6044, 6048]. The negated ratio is -1.7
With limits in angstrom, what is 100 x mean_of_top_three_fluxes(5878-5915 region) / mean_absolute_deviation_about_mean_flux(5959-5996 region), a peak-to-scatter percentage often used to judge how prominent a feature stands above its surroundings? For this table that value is 1436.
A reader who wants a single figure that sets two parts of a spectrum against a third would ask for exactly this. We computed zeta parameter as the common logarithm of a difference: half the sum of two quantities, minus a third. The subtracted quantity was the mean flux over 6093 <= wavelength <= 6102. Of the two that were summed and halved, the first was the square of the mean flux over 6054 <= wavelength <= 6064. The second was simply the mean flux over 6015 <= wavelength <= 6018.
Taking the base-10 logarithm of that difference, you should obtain -0.62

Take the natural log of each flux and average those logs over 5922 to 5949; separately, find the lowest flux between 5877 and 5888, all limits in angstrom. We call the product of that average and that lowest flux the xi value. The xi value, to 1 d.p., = 0.1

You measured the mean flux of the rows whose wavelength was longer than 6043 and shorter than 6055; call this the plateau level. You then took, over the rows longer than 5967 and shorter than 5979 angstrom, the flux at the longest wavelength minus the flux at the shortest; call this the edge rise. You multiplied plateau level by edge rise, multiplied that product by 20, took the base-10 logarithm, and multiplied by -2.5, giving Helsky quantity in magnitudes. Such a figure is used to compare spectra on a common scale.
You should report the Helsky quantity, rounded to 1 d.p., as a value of -1.2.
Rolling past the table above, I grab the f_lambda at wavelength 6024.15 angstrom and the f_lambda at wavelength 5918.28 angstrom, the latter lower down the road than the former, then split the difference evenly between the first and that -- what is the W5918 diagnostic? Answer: 1.30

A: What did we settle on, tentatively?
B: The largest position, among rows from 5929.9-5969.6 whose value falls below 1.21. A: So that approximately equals 5968.92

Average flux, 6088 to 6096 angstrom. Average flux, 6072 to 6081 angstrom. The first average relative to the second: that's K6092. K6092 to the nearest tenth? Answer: 1.0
